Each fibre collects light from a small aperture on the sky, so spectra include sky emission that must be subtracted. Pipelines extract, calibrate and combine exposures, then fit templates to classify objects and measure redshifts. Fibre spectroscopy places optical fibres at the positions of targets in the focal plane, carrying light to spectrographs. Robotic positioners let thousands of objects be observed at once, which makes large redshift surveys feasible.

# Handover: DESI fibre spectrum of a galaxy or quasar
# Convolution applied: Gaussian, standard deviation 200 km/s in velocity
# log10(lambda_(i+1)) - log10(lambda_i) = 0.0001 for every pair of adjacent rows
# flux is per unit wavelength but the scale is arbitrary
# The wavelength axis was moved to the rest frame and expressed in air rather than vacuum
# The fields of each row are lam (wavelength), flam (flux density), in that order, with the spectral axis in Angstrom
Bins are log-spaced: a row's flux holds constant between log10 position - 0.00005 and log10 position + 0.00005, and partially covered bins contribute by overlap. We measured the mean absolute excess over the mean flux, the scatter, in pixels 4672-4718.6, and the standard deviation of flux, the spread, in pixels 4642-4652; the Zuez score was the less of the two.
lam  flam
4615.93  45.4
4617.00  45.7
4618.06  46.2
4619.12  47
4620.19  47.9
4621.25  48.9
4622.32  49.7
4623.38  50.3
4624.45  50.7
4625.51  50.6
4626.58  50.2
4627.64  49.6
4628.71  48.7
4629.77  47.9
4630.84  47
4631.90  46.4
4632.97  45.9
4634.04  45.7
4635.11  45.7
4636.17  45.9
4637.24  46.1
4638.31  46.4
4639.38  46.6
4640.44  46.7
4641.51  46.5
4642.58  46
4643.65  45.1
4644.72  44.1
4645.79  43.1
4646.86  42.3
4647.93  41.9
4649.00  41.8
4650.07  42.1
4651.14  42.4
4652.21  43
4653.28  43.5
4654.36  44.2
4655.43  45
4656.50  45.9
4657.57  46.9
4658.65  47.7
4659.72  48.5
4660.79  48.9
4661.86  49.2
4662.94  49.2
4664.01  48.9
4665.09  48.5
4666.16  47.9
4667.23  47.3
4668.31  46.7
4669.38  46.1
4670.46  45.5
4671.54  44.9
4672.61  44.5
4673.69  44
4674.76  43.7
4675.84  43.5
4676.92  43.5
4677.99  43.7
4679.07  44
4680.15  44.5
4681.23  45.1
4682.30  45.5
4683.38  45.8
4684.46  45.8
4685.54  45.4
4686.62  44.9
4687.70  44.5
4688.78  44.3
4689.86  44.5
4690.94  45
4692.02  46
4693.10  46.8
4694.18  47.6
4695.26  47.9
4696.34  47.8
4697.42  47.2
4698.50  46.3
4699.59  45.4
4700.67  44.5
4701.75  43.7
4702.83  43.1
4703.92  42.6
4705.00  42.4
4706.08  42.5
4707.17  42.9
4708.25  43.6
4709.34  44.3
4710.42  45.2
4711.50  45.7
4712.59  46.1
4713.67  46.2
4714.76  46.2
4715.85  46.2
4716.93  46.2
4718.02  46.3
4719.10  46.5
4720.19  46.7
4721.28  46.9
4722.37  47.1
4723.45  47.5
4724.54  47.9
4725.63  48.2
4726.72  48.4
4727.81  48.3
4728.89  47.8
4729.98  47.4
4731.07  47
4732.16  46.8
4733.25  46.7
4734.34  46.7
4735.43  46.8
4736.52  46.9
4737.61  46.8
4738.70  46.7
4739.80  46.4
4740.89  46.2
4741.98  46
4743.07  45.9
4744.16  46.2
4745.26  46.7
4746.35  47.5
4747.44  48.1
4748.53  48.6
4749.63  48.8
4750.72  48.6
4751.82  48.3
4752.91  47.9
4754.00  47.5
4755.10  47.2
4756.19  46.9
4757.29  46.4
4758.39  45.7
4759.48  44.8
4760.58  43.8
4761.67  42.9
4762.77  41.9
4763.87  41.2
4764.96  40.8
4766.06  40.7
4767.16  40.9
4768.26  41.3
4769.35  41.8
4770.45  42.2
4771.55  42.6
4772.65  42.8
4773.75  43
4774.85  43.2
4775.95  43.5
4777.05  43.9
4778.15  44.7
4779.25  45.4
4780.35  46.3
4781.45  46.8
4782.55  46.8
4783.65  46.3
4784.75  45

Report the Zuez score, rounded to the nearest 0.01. 1.20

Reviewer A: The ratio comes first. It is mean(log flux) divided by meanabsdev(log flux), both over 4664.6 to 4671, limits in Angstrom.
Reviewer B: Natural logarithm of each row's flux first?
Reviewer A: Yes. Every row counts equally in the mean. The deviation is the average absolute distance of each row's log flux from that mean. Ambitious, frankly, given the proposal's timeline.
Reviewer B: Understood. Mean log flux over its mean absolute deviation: 201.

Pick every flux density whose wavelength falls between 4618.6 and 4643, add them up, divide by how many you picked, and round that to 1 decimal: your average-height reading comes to 47.7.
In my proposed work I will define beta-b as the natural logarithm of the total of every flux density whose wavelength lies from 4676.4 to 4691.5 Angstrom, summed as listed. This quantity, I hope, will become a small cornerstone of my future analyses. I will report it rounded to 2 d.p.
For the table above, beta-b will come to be 6.44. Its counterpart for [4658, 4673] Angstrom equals 6.50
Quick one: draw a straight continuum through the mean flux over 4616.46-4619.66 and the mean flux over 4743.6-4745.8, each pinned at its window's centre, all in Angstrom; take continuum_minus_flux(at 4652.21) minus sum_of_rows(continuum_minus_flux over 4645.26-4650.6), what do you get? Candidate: -17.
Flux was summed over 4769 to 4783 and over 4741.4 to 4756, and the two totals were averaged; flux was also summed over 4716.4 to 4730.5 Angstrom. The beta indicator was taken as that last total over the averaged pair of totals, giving 1.03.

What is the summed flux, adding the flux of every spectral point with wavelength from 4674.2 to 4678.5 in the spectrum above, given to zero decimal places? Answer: 174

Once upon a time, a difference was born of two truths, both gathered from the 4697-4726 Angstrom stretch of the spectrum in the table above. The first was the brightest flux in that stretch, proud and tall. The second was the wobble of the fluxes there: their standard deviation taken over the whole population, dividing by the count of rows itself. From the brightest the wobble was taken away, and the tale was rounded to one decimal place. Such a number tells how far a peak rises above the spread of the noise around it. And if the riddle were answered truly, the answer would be 46.5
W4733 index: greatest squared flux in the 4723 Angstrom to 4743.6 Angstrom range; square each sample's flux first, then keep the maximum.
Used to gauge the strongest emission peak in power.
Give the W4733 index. 2343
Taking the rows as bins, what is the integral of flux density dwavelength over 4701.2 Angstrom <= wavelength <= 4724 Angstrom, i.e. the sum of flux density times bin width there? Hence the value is 1029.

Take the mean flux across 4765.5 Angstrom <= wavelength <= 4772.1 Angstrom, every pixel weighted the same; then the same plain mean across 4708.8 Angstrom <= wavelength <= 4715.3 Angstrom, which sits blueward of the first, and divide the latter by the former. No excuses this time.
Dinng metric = 1.10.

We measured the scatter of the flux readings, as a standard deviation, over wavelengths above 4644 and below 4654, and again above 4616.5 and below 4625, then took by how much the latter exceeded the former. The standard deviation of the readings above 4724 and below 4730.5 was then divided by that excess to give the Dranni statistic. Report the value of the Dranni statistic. 0.3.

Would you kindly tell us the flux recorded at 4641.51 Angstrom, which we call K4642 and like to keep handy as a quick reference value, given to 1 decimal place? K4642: 46.5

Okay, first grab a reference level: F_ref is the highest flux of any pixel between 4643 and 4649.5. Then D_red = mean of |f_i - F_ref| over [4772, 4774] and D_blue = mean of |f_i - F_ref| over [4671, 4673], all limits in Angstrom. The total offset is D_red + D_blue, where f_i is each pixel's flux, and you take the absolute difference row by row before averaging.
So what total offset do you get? 2.6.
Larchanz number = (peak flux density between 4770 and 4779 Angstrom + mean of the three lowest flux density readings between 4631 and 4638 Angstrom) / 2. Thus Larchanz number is 45.2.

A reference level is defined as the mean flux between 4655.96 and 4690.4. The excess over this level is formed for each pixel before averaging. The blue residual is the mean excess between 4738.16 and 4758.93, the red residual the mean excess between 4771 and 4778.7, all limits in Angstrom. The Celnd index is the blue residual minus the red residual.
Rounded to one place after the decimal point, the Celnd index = 3.8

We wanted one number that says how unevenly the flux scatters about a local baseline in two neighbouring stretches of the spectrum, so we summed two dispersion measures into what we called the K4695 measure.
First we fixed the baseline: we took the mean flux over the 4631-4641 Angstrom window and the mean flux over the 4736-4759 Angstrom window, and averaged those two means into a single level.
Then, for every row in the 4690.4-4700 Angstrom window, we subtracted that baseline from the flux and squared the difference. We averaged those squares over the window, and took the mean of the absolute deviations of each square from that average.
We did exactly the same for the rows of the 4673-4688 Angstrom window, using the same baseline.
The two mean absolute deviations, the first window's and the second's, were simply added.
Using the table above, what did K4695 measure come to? 3.7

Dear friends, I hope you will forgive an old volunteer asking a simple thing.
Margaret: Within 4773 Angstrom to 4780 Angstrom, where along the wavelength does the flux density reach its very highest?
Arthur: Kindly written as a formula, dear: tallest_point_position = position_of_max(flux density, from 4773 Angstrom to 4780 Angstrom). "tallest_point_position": 4779.25 Angstrom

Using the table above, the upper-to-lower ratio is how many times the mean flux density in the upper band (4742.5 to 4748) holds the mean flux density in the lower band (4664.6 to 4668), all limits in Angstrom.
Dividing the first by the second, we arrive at 0.98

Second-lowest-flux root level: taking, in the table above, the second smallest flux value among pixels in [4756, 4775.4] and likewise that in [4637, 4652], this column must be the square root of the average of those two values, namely 6.43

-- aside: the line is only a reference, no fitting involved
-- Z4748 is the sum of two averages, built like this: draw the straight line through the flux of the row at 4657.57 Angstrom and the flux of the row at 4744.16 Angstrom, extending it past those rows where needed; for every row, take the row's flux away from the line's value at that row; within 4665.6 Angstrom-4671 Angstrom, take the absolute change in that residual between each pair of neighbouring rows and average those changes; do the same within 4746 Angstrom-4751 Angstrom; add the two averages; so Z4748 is 0.97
